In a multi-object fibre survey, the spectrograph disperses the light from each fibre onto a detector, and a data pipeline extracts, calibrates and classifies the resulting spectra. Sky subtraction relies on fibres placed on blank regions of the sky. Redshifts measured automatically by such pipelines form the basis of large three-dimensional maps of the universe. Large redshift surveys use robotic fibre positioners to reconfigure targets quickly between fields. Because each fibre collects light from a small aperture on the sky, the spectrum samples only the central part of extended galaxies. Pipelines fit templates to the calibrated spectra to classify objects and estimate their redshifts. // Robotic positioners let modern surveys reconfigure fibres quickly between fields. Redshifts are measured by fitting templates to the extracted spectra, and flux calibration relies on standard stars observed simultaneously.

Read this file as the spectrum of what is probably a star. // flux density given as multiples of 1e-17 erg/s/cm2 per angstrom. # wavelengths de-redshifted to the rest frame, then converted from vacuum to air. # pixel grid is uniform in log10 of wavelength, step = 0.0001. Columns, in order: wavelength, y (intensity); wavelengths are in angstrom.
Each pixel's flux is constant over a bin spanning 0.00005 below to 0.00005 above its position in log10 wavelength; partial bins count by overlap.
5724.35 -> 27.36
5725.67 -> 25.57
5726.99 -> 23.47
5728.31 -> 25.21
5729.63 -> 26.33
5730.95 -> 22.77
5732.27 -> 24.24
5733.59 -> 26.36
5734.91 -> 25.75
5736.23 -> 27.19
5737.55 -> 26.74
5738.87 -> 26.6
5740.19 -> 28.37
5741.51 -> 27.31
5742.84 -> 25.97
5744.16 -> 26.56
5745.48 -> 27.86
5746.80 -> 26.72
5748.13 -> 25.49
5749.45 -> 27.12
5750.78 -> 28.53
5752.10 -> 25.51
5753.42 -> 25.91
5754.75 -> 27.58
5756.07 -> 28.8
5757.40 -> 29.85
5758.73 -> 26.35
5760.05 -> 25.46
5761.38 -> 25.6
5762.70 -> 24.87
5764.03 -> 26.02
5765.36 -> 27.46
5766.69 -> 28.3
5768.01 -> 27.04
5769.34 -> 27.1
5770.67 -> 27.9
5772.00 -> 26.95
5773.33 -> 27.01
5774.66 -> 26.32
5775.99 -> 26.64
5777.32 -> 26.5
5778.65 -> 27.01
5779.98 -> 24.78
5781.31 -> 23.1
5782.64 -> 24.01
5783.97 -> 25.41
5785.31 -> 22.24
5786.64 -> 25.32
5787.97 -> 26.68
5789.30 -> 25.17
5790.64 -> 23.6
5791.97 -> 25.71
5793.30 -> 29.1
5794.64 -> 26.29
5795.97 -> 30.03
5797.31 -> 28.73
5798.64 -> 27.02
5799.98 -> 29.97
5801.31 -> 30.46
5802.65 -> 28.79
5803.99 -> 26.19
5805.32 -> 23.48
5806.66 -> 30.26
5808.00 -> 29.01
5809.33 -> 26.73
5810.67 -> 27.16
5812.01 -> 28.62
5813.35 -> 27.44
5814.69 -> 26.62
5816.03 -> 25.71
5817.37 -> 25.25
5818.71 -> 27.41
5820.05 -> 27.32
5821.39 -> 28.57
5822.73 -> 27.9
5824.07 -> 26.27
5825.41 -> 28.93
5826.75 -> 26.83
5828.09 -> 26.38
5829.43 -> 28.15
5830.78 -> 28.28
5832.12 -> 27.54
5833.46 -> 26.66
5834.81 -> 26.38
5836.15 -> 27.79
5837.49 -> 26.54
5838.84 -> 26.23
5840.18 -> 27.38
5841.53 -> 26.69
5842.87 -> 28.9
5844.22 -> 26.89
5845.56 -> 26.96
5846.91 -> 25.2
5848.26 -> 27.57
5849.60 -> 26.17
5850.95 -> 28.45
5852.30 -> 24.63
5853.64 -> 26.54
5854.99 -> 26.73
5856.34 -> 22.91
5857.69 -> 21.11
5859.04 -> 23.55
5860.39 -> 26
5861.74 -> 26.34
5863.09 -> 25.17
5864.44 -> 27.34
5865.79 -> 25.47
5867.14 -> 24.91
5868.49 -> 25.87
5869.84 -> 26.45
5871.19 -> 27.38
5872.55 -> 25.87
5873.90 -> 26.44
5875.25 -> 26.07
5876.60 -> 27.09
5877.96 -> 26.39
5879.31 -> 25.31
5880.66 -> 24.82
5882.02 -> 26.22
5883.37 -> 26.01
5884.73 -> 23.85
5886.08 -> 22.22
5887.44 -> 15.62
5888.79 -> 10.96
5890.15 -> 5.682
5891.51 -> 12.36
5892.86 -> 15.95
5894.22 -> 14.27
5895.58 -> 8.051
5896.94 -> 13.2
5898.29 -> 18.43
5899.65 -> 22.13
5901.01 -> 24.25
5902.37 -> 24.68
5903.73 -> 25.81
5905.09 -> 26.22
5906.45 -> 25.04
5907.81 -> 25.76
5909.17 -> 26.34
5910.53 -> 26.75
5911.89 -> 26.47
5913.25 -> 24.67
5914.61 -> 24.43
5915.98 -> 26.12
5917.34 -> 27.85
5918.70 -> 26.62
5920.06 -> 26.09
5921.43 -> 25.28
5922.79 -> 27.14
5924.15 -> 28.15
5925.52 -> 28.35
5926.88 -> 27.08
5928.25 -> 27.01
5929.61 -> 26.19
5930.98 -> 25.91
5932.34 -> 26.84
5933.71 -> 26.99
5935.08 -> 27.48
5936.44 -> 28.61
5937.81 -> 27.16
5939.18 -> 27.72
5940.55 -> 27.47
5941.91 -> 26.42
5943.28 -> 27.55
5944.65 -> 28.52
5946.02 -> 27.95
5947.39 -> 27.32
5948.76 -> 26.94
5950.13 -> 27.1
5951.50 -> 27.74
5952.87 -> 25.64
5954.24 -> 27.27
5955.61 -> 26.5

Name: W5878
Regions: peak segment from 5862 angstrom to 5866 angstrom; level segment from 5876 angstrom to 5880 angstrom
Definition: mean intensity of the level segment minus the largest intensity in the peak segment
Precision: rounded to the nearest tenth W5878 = -1.1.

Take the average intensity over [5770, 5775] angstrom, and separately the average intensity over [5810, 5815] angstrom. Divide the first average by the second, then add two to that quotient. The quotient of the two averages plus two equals 2.98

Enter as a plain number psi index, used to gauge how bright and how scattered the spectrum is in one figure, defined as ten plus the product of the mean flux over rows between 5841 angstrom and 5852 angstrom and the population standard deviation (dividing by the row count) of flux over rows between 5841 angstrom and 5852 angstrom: 40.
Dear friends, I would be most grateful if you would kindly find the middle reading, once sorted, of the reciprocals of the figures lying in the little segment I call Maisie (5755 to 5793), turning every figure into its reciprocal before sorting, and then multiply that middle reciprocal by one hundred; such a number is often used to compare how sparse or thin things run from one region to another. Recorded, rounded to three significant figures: 3.80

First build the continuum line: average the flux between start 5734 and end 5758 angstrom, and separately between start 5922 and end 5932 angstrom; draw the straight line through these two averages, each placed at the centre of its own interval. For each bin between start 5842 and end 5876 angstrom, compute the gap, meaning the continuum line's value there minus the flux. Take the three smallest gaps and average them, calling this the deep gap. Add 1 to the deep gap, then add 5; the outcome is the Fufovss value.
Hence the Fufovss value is 4.8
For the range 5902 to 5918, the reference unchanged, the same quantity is 6.1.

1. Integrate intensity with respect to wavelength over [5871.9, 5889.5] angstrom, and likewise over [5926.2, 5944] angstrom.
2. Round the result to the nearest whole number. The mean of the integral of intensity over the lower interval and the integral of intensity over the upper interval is 449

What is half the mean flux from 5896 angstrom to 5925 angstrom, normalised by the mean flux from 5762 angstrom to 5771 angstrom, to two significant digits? 0.46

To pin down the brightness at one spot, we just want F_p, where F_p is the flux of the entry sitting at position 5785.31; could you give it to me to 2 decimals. 22.24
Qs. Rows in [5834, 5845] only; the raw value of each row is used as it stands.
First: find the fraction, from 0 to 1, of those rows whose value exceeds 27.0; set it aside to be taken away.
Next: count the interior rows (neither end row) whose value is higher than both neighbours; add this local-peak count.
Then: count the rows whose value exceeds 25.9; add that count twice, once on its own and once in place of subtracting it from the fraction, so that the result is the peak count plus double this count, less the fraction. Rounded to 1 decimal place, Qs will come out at 18.6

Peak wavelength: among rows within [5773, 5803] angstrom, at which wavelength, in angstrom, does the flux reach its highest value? 5801.31 angstrom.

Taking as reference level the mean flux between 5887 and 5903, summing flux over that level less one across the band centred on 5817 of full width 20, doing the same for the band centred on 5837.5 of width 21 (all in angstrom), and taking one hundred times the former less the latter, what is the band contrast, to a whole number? 25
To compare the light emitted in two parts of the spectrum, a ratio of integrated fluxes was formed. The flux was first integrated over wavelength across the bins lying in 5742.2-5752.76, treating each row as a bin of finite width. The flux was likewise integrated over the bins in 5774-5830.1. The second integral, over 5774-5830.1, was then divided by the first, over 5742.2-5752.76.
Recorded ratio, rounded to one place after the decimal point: 5.3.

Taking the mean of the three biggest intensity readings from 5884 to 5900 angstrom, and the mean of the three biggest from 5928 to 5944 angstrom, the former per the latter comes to 0.81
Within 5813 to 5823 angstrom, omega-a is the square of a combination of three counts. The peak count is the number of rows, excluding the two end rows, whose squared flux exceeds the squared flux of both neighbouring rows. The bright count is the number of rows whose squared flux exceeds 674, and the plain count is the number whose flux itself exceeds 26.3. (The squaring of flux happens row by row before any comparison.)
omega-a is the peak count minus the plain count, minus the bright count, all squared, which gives 100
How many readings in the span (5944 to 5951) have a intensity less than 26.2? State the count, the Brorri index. 0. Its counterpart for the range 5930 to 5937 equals 1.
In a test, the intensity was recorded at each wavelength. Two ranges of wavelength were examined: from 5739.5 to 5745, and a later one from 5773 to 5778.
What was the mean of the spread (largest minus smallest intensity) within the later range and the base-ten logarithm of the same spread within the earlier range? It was 0.5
